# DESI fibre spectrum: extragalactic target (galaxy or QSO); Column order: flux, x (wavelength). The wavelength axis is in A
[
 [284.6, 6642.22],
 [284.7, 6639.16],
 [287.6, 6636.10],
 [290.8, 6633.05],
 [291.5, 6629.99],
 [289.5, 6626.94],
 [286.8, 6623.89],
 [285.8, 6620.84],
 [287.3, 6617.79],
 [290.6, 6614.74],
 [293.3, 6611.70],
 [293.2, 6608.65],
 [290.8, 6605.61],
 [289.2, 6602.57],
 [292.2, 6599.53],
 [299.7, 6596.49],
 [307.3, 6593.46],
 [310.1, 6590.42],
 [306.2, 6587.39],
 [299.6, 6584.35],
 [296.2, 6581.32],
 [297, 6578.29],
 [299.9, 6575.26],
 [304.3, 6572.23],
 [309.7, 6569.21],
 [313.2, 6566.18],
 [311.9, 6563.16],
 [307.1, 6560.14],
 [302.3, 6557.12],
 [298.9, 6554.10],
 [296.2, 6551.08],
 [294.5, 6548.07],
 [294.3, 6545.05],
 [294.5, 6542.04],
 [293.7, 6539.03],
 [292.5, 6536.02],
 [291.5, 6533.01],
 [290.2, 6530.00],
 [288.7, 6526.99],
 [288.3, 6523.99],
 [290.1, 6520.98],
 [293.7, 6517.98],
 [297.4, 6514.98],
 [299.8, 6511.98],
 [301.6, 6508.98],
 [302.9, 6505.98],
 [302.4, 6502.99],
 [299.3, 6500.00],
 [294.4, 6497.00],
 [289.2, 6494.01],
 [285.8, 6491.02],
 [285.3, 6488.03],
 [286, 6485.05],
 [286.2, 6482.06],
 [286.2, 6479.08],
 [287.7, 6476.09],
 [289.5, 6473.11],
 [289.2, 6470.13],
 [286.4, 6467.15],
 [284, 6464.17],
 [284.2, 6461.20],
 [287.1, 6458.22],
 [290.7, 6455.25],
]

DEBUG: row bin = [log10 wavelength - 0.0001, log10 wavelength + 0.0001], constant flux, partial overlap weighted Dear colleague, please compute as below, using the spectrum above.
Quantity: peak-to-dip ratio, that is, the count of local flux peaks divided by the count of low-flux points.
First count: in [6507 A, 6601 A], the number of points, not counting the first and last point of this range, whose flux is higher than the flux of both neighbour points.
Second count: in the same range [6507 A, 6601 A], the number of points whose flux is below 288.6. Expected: 3.00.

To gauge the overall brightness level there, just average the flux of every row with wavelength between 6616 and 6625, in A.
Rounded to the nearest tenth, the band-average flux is 286.6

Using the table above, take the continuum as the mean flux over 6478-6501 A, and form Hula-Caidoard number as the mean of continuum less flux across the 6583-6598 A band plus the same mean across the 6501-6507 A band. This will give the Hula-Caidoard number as -29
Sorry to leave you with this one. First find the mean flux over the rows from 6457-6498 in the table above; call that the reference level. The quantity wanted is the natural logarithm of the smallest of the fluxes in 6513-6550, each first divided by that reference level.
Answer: 0.004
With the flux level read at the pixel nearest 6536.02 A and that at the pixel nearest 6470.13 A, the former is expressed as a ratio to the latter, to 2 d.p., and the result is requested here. 1.01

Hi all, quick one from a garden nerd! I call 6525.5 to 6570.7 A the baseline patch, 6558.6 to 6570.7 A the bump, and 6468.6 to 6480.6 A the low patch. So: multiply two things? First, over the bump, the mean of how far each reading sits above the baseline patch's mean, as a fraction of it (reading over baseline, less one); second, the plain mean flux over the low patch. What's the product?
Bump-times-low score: 11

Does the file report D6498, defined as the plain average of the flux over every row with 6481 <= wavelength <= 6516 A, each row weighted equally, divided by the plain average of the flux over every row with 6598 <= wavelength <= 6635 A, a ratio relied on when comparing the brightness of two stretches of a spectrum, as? 1.01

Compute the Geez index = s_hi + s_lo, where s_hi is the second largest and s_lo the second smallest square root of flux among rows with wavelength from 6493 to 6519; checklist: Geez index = 34.5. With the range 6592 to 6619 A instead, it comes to 34.3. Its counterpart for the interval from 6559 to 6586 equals 34.9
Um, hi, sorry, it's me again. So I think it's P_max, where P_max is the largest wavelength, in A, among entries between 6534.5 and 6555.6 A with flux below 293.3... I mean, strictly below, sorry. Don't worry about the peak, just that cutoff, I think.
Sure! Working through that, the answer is 6536.02 A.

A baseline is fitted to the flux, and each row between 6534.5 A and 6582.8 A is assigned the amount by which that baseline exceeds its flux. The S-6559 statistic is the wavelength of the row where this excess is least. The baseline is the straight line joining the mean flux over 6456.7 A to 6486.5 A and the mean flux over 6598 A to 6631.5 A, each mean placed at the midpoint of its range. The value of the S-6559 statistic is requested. 6566.18 A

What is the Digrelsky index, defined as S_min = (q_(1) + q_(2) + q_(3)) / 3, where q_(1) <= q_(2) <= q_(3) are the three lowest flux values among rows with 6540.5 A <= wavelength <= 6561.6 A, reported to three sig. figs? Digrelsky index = 294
